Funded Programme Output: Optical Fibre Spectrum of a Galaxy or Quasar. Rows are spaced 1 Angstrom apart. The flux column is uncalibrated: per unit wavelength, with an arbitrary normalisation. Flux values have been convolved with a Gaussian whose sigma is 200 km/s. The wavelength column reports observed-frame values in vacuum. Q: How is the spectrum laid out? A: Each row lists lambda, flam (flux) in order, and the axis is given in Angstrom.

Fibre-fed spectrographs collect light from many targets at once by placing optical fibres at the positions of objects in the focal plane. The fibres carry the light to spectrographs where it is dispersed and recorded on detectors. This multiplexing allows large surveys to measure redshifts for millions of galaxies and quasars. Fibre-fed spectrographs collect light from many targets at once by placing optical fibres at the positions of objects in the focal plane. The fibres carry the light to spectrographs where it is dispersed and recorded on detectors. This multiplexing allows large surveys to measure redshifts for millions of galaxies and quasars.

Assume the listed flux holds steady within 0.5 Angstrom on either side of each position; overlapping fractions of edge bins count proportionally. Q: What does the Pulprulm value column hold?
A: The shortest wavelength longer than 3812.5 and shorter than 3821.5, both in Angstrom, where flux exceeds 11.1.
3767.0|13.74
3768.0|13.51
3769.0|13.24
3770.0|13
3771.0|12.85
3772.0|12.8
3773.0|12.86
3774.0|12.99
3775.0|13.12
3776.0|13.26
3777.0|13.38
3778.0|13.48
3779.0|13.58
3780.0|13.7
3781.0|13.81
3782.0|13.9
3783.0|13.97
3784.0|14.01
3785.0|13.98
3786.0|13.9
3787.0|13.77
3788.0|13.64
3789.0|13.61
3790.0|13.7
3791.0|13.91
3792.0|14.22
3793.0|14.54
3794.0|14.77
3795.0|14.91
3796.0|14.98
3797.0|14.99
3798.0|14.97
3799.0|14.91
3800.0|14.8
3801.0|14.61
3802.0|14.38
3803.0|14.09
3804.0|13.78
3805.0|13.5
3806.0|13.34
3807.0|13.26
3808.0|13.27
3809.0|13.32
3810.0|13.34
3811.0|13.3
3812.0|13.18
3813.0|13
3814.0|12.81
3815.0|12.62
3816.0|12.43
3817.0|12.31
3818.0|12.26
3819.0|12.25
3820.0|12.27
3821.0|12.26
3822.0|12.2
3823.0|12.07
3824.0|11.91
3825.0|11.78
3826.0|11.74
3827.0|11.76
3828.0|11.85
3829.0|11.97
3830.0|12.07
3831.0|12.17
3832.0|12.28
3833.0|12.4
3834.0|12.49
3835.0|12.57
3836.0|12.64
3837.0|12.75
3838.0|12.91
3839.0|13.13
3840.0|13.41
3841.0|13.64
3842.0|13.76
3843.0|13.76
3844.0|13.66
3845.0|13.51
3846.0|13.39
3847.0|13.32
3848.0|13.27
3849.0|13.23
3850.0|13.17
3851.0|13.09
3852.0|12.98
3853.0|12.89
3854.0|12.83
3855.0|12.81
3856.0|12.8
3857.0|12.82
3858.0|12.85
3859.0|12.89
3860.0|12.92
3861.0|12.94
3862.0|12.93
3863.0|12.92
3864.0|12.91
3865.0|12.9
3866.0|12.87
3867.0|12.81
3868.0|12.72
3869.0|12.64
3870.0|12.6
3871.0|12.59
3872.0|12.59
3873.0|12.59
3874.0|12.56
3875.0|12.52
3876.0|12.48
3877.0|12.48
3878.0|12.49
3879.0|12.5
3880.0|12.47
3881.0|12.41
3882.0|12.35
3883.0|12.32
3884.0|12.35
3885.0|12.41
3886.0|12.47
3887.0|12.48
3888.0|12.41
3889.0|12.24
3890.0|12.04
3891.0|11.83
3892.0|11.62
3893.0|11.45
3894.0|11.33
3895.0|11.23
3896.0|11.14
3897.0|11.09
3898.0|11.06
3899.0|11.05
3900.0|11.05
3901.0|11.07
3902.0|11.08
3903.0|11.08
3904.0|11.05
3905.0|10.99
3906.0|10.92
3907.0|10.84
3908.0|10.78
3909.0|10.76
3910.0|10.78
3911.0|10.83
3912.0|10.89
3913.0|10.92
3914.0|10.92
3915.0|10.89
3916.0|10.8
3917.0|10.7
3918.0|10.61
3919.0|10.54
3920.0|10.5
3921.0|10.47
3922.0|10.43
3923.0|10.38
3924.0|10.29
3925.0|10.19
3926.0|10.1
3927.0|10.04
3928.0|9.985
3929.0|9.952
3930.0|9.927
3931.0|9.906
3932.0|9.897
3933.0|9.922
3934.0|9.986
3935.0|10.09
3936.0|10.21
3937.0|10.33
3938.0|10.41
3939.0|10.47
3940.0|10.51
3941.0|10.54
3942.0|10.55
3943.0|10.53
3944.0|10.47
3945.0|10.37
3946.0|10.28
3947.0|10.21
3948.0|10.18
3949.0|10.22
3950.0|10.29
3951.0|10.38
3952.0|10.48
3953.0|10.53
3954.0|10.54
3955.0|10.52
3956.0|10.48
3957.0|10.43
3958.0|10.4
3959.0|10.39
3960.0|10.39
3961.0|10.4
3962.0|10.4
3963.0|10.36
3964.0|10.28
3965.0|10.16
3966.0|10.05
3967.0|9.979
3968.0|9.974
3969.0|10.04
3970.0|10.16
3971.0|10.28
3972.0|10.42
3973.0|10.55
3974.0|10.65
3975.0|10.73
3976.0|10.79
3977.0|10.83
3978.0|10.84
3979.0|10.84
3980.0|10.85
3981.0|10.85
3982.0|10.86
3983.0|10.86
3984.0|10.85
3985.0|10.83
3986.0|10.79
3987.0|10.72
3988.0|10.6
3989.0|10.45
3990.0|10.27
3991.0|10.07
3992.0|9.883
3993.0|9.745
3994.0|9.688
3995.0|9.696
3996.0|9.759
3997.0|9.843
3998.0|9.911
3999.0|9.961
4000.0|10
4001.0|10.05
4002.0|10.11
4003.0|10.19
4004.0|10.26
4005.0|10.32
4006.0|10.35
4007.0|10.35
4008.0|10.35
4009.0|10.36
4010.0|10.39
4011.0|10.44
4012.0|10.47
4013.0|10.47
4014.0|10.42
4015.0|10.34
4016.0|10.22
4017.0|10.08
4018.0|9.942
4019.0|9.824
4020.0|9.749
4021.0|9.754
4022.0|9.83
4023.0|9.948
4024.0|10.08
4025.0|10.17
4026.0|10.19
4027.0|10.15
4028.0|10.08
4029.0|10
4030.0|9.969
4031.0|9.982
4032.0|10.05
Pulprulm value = 3813.0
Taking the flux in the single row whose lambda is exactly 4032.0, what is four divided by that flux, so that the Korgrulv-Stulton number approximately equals 0.40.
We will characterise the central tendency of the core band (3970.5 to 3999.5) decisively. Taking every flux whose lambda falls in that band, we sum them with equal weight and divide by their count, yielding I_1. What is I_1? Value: 10.4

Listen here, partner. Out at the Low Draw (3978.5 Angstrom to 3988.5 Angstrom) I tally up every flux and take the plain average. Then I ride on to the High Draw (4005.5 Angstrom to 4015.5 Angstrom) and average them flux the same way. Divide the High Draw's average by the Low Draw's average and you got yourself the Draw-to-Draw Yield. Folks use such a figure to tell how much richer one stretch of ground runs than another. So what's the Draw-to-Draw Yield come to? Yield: 0.962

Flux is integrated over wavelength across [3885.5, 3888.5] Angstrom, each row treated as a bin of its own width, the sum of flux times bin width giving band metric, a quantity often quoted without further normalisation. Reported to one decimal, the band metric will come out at 37.4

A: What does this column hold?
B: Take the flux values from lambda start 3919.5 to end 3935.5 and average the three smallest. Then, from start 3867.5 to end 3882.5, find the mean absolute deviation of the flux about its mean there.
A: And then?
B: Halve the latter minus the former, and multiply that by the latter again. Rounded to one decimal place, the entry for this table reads -0.4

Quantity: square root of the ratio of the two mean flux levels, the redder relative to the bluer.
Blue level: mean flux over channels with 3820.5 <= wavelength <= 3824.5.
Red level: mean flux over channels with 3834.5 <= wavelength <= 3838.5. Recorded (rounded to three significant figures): 1.02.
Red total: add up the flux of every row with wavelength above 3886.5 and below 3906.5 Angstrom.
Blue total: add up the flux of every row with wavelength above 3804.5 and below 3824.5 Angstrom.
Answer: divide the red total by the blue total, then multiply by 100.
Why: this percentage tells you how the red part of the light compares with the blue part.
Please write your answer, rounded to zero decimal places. 90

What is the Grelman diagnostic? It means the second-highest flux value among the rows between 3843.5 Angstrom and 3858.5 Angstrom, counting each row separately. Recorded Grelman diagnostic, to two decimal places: 13.51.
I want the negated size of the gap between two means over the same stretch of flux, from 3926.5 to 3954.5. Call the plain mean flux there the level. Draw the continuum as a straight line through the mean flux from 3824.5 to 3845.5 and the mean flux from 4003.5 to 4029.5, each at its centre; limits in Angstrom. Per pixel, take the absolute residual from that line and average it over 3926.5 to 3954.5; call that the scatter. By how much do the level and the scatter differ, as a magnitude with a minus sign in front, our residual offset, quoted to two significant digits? -9.3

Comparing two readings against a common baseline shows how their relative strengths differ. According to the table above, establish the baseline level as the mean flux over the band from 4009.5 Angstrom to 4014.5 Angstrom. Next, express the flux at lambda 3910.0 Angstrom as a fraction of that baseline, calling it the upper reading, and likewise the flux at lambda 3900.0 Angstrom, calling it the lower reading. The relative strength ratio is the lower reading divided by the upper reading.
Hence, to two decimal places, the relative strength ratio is 1.03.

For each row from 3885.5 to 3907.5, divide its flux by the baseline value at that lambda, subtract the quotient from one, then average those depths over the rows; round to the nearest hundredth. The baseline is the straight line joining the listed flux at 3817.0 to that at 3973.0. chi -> 0.00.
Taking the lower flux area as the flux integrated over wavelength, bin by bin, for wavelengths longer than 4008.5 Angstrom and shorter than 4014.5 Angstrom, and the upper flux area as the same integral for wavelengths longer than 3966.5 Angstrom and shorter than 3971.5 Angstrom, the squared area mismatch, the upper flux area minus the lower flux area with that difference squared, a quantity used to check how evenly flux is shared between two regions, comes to 147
